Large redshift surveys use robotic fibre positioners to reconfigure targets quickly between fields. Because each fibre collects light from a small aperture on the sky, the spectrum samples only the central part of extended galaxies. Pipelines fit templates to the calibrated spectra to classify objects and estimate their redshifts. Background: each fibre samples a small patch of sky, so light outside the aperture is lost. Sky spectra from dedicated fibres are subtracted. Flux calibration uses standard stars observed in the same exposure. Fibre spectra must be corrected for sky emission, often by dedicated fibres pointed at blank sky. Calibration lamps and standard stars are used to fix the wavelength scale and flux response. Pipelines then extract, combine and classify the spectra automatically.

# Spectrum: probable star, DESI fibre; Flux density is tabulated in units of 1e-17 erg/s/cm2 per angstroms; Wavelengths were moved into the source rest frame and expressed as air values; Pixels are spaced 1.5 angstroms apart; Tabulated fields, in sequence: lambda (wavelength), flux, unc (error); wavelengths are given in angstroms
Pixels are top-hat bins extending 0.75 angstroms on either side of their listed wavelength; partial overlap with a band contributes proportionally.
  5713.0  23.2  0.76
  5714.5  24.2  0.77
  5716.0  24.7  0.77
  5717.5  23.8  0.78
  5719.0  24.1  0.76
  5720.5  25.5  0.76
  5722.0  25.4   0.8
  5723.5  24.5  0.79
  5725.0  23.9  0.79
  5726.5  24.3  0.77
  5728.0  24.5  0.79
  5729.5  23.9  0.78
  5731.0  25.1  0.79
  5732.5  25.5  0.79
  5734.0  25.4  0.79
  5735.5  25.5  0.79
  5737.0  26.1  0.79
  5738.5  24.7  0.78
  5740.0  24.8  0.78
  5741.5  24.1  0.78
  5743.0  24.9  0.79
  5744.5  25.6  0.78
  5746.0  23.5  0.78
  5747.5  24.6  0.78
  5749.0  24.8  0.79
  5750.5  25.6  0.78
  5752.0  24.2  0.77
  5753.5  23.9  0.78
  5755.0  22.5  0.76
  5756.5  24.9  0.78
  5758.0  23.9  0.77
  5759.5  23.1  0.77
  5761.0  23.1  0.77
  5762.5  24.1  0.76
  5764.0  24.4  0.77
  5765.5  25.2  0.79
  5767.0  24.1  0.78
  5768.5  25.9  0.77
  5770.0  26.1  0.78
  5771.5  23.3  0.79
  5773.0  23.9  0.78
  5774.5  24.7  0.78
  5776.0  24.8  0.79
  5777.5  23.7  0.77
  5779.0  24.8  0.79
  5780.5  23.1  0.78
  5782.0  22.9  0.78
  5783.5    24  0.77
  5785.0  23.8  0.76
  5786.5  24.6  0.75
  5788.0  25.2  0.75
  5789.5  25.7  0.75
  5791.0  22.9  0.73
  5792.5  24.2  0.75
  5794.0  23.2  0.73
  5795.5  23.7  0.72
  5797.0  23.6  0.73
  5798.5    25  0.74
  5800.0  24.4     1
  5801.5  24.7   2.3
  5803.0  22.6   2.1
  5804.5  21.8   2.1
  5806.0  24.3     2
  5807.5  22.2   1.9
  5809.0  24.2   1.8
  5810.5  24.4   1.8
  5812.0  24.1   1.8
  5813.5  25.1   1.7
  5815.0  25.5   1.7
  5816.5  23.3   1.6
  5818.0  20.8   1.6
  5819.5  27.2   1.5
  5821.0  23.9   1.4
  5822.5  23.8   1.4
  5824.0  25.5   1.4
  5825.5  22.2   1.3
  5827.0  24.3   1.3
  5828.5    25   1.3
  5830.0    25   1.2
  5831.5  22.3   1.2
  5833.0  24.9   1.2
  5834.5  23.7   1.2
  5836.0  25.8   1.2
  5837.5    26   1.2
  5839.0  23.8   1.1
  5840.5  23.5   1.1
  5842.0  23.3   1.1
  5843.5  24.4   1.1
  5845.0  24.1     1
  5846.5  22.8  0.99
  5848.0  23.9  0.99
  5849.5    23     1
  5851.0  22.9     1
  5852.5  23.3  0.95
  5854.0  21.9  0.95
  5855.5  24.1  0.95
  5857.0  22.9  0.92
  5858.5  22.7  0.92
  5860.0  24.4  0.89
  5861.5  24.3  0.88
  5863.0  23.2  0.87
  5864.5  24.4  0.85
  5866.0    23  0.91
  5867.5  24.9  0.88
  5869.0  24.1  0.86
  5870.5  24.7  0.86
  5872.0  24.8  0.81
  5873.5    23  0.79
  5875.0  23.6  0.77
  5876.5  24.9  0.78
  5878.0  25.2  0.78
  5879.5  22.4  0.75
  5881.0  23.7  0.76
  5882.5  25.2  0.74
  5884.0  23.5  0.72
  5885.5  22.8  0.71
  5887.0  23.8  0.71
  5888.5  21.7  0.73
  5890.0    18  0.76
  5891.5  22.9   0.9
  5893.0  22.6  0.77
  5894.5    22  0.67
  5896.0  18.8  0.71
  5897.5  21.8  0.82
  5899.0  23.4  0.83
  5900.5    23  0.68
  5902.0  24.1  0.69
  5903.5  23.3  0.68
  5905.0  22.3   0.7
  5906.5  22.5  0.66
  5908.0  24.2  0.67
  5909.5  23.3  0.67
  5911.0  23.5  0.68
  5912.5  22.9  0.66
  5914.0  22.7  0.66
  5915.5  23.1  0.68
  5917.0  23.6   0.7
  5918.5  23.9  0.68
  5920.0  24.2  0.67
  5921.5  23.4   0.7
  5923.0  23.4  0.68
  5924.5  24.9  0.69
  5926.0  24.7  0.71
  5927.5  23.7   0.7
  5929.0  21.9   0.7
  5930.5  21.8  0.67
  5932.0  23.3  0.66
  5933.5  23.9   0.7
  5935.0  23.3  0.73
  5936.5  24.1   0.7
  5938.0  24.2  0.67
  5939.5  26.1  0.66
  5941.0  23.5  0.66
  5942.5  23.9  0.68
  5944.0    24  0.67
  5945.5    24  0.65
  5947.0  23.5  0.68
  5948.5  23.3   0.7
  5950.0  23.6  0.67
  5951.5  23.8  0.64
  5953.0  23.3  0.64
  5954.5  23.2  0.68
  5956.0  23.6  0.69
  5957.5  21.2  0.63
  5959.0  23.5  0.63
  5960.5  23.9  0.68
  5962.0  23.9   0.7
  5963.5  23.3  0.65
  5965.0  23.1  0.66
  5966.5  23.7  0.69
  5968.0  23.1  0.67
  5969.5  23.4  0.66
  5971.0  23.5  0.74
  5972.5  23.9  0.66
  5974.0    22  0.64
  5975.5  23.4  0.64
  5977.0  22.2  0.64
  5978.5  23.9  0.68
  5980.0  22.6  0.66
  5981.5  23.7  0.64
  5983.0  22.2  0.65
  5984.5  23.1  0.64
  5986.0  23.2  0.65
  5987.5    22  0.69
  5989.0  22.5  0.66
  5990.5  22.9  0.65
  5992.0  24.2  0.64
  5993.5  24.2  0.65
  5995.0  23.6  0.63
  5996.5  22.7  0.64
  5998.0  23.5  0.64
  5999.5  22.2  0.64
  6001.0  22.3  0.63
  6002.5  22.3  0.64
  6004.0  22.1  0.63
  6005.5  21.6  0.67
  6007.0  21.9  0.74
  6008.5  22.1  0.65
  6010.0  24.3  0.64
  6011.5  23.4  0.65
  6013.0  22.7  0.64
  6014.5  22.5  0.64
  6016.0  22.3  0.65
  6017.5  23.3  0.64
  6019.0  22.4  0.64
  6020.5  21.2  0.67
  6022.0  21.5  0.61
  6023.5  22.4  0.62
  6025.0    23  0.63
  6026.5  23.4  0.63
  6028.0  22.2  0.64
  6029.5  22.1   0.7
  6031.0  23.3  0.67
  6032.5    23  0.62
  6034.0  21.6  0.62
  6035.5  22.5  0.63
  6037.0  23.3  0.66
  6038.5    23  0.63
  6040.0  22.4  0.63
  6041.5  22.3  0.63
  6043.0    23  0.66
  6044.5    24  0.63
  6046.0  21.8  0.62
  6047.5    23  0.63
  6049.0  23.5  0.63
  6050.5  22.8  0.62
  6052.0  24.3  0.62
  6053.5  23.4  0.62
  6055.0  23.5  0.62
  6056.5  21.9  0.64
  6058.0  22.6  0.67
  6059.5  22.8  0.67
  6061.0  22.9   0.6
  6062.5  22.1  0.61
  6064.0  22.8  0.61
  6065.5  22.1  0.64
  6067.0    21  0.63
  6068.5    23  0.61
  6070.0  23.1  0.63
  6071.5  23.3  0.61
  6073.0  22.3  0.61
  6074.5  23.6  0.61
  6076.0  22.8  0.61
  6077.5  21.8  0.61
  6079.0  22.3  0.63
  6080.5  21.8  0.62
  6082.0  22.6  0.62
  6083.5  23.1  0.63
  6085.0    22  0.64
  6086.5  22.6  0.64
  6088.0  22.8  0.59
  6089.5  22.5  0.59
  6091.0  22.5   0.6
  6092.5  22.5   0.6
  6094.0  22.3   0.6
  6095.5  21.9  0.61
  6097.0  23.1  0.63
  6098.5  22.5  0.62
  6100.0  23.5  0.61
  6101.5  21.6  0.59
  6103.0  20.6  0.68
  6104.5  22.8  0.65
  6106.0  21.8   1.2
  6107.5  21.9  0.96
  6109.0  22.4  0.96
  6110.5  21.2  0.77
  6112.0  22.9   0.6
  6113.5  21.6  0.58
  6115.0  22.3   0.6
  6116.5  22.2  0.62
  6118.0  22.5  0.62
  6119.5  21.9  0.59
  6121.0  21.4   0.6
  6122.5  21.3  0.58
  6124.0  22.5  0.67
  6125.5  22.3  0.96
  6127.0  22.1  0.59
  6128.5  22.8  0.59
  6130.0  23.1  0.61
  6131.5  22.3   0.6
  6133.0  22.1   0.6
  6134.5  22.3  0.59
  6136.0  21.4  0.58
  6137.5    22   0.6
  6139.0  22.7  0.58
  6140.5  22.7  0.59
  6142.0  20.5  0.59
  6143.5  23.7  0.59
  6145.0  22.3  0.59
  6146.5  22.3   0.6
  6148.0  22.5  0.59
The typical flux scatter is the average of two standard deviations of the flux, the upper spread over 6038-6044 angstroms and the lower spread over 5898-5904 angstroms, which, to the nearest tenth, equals 0.4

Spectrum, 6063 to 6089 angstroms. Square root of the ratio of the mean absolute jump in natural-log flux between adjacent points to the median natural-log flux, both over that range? 0.105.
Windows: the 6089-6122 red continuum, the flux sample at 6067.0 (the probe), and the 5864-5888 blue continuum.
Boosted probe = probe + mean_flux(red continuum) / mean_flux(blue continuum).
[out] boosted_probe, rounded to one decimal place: 21.9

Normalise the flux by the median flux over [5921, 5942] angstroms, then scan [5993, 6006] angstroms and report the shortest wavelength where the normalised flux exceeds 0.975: 5993.5 angstroms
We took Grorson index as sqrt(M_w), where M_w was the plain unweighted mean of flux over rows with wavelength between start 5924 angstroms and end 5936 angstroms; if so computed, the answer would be 4.84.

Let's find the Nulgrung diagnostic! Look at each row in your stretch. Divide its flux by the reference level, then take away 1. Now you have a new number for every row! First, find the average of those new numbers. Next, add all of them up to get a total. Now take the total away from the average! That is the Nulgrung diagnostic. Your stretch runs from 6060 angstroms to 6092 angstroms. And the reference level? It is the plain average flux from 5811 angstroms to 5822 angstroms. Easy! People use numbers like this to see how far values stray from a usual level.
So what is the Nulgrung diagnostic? 1.4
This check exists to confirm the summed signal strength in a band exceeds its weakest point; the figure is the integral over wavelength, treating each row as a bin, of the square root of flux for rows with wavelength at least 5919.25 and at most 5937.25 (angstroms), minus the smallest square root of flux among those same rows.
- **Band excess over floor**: 82.7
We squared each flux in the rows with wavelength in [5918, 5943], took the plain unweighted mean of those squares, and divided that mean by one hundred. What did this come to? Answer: 5.66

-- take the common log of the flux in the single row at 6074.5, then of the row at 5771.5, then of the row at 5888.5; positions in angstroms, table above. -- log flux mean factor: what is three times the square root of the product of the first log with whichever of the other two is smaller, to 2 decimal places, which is 4.06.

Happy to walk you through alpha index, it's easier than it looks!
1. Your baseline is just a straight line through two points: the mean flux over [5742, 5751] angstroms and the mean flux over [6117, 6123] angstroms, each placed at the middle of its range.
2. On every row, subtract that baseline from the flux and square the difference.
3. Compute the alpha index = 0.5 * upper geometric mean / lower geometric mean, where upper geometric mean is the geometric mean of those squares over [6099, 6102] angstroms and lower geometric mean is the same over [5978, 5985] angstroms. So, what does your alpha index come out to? 1.0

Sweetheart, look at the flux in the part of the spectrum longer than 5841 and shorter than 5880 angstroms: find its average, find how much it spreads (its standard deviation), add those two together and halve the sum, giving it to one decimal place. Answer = 12.3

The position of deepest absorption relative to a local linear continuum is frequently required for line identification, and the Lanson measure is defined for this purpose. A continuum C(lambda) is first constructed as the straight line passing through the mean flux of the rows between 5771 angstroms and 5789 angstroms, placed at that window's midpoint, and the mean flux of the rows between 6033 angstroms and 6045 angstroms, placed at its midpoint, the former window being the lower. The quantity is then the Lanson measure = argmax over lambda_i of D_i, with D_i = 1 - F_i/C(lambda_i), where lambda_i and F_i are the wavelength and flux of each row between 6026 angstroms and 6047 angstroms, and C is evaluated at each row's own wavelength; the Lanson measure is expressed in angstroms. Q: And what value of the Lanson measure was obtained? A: 6034.0 angstroms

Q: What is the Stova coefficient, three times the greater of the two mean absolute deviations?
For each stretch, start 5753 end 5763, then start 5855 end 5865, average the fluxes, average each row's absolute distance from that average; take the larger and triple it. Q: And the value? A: 2.0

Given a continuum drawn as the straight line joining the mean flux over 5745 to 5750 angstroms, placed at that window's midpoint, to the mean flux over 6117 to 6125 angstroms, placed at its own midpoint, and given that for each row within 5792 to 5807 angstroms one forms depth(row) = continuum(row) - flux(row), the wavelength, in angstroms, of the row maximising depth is 5804.5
